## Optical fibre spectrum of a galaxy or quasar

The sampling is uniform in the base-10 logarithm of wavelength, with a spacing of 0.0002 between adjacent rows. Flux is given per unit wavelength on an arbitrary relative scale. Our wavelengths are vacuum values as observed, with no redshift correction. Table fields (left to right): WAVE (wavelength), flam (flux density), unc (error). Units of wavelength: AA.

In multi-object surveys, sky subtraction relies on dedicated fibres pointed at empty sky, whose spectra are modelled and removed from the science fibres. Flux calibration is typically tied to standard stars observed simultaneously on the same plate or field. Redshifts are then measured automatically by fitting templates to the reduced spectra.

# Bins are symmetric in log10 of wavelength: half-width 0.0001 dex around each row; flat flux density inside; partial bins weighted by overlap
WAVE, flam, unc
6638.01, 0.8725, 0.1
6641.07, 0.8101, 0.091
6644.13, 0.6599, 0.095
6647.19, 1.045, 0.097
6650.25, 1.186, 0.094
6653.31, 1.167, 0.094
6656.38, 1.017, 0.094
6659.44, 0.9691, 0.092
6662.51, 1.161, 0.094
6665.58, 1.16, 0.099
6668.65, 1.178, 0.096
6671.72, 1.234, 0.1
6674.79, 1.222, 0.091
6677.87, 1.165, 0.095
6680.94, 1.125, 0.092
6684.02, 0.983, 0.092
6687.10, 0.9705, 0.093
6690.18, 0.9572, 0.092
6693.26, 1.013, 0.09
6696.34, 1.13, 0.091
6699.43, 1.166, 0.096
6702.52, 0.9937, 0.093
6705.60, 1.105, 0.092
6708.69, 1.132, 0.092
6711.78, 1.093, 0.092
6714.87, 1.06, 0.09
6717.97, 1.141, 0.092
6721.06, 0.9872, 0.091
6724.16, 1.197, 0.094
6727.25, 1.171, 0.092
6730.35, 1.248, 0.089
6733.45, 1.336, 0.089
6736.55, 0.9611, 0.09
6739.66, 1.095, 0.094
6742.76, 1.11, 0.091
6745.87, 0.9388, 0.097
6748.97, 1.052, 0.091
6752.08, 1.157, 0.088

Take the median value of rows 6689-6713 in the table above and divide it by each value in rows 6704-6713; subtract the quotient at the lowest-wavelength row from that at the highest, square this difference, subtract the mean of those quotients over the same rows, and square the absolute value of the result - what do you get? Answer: 0.98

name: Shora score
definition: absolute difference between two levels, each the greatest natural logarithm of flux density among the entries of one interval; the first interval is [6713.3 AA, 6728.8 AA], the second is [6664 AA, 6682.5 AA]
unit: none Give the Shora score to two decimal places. 0.03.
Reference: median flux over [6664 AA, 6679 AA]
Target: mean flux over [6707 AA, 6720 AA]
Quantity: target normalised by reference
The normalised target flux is 0.94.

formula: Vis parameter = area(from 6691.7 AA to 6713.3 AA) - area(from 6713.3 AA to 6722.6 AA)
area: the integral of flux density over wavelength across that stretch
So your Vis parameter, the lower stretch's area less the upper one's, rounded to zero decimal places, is 14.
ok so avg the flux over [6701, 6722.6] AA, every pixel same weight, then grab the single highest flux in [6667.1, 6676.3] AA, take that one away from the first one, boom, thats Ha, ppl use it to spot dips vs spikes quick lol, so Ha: -0.16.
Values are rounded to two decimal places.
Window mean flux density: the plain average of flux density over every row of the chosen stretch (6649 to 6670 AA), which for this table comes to 1.12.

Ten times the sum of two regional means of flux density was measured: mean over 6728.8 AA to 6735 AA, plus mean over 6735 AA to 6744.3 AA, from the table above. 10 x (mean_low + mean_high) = 23.5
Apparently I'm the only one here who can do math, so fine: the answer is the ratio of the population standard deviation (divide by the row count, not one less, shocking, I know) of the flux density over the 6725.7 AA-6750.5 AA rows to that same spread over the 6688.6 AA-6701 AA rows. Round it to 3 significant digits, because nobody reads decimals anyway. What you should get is 1.50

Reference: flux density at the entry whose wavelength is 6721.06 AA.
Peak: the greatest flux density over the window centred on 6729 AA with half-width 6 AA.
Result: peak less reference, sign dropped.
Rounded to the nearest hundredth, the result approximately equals 0.35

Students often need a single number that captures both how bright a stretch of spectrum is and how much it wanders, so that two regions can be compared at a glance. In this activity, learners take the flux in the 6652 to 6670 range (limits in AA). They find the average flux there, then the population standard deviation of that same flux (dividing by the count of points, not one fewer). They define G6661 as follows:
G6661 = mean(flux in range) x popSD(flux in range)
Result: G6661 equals 0.09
